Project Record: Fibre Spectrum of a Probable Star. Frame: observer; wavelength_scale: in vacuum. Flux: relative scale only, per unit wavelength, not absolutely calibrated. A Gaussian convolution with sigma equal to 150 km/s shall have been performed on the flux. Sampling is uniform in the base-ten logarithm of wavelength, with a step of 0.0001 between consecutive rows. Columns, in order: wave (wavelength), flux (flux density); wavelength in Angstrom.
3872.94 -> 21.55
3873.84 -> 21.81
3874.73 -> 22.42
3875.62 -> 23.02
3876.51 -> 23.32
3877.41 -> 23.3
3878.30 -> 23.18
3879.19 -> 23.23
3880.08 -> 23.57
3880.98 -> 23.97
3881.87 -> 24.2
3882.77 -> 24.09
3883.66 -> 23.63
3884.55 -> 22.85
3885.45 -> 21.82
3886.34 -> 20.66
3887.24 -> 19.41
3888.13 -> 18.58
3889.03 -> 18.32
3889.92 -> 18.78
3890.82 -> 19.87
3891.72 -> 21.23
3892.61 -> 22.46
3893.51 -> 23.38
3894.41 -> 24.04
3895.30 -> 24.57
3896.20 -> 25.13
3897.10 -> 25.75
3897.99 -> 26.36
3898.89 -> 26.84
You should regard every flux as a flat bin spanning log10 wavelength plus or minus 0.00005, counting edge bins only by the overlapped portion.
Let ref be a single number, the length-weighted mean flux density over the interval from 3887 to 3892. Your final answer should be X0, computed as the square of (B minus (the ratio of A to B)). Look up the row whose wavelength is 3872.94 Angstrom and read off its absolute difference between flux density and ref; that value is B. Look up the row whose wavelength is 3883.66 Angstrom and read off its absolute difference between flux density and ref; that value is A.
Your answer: 0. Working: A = 4.34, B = 2.3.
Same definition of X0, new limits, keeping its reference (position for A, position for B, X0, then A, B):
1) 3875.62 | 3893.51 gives 10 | 3.73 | 4.1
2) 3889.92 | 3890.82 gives 0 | 0.51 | 0.6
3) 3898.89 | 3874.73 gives 1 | 7.55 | 3.1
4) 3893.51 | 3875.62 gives 7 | 4.09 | 3.7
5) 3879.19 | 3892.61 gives 4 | 3.94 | 3.2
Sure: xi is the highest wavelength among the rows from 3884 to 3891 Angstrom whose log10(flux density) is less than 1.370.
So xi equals 3890.82 Angstrom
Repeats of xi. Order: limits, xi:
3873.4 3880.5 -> 3879.19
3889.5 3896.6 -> 3893.51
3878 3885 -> 3884.55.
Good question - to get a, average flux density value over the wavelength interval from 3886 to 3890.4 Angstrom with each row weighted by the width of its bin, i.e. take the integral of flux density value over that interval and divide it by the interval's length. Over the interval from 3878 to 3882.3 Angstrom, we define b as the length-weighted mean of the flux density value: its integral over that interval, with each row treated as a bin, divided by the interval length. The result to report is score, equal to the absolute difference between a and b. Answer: 4.6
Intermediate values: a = 19.1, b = 23.7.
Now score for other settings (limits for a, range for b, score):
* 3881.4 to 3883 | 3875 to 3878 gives 0.9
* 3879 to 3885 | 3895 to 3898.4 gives 1.8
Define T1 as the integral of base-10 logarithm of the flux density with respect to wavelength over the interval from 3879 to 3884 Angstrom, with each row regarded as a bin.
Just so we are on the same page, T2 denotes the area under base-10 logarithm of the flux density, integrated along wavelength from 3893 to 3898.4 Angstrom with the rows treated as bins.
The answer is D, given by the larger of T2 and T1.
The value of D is 7.53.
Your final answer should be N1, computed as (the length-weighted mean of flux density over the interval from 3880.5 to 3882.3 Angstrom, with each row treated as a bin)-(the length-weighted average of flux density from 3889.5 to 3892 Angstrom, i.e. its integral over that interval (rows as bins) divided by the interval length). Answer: 4.2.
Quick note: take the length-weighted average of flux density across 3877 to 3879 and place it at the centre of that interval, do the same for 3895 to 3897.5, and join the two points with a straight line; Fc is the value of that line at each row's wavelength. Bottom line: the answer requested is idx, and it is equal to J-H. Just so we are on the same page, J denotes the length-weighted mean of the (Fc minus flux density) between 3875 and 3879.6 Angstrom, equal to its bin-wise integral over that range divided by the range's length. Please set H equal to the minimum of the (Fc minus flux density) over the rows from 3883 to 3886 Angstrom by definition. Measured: -0.2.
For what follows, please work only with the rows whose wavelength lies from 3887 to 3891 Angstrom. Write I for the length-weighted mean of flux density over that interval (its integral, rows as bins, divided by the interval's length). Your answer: 18.9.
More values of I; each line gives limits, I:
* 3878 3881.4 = 23.5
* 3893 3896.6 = 24.2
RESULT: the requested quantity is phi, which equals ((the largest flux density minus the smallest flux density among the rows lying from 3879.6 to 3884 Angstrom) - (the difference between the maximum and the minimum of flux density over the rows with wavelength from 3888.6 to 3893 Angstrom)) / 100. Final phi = -0.035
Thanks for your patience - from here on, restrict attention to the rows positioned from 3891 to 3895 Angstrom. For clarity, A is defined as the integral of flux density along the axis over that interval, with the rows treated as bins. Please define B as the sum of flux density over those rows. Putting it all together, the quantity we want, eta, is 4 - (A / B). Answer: 3.01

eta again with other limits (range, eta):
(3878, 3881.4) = 3.15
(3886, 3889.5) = 3.13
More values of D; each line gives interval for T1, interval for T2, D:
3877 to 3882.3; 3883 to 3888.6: 7.43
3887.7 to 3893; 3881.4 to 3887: 7.59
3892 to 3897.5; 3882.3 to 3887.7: 7.60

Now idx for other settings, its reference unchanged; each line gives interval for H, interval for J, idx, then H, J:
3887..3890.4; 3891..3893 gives -1.7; 4.8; 3.13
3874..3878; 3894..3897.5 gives 0.4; -0.2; 0.20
